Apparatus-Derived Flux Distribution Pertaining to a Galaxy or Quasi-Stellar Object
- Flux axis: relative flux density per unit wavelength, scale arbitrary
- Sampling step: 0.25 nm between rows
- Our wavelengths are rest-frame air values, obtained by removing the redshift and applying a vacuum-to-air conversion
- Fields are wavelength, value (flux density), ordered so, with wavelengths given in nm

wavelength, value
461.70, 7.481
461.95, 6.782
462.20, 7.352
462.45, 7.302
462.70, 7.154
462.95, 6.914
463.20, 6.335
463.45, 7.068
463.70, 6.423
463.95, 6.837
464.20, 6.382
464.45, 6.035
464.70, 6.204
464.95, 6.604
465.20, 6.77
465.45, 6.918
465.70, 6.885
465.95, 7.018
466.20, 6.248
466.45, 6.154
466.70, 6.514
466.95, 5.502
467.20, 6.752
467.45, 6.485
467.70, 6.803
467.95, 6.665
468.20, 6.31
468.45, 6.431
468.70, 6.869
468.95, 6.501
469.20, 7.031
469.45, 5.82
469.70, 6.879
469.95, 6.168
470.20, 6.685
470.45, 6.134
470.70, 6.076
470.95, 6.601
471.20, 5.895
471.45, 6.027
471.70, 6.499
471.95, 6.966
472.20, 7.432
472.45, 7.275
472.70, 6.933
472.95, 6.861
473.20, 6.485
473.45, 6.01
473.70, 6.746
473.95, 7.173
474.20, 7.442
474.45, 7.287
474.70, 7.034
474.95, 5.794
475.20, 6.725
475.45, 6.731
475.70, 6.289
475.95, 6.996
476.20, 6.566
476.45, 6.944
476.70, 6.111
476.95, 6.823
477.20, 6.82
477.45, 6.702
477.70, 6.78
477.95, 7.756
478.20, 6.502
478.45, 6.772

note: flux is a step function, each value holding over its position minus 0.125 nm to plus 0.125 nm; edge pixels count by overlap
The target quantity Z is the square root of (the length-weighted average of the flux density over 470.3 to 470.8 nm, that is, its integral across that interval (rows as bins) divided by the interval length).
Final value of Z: 2.48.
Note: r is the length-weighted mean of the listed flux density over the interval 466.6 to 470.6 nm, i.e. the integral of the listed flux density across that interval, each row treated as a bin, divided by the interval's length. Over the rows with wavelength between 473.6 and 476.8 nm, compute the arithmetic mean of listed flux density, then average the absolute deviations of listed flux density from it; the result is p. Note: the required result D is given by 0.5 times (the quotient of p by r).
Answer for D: 0.028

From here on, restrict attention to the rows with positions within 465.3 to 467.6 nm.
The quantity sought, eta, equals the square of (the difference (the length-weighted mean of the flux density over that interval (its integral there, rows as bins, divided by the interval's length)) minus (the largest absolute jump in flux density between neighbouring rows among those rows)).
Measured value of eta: 28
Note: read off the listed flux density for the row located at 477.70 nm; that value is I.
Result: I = 6.78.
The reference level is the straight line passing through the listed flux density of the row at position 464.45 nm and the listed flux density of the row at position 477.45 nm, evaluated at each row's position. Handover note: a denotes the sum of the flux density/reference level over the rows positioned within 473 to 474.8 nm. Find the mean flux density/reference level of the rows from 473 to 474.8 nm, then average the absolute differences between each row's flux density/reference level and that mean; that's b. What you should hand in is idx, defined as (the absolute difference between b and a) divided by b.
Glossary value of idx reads 126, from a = 7.39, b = 0.058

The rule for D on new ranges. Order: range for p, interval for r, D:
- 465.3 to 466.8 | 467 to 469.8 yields 0.024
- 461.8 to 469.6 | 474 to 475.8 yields 0.025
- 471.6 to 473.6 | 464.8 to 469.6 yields 0.027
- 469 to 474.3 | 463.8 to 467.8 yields 0.033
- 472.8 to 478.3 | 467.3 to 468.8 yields 0.025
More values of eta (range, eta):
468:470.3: 28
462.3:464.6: 36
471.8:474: 38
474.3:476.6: 30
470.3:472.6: 34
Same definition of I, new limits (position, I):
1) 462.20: 7.352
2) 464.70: 6.204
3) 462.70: 7.154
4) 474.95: 5.794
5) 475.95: 6.996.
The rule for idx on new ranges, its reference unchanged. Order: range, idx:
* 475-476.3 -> 168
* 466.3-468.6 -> 211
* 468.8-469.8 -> 66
